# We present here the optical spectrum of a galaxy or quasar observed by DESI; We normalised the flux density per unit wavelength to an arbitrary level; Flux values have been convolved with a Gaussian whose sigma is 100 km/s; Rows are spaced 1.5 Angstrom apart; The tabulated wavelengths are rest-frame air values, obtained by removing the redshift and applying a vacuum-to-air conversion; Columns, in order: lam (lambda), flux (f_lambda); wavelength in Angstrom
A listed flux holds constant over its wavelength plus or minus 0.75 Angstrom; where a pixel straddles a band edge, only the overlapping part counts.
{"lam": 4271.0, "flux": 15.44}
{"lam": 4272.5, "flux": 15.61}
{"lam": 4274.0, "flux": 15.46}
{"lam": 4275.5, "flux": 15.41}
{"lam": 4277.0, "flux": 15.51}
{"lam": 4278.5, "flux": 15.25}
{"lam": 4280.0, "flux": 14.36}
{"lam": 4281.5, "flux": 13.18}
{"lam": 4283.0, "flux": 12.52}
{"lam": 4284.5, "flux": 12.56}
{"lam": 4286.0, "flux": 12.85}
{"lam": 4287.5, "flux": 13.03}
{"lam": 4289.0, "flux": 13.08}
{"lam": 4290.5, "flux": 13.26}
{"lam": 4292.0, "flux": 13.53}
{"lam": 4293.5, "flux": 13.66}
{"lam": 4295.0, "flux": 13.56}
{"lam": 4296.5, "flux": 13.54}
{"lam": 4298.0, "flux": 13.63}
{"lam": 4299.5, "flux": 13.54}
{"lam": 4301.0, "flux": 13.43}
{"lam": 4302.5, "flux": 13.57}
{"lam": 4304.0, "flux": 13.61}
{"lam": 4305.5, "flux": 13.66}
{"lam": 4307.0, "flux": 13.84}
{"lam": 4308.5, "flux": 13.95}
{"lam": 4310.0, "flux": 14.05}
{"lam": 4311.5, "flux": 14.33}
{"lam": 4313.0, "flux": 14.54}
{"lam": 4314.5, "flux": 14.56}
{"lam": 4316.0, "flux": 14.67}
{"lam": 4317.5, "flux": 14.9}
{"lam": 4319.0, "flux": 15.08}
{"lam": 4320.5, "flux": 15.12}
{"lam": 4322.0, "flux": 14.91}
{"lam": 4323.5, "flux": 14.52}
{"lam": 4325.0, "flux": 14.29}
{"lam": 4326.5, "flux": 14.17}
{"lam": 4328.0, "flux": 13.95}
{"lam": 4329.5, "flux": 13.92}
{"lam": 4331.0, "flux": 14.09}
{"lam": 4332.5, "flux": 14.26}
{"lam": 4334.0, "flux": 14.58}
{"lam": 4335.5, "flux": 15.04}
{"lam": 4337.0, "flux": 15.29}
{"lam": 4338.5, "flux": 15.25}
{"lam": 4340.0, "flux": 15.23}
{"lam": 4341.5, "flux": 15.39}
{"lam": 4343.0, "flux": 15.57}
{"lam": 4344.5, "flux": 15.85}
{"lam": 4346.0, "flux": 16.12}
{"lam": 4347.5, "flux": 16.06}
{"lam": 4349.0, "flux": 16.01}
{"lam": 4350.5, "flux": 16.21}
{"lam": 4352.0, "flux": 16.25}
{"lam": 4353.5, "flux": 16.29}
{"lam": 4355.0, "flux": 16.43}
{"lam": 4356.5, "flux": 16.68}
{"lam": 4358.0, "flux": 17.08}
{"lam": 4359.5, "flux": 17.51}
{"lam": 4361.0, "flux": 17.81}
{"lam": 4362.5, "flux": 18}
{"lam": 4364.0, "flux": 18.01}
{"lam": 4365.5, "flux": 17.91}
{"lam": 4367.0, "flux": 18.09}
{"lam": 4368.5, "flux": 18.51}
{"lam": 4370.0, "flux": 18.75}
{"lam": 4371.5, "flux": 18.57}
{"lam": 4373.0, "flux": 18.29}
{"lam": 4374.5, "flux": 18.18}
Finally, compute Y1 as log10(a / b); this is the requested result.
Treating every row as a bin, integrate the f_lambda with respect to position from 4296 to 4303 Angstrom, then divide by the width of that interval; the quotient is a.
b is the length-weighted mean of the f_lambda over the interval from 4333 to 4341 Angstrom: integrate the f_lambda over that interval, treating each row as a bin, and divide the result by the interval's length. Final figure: -0.05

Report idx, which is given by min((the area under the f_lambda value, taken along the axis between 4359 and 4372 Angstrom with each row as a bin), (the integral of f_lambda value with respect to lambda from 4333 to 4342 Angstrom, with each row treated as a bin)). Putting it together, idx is 136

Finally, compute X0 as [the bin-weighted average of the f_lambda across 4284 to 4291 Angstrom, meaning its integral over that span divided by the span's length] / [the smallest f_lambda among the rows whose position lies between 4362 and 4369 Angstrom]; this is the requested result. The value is 0.7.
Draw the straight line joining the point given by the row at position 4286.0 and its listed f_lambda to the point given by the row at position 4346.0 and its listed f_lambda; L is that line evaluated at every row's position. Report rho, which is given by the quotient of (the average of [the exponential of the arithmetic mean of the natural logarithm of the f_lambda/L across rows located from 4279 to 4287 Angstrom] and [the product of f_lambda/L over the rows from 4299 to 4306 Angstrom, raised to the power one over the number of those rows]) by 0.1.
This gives 10.1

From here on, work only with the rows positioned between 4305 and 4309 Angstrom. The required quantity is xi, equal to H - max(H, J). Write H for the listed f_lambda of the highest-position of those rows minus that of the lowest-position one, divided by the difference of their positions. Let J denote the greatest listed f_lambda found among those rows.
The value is -13.9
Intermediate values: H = 0.10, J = 13.95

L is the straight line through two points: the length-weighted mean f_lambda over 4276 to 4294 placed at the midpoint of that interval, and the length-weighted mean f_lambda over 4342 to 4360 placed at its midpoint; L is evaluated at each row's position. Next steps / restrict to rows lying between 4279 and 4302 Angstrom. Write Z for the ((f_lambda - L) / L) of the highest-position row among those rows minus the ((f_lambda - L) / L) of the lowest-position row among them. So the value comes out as -0.13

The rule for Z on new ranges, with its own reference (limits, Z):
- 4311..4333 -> -0.06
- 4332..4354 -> 0.08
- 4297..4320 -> 0.04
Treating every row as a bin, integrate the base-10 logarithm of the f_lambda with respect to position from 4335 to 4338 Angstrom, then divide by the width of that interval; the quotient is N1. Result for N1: 1.18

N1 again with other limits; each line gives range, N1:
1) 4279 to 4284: 1.13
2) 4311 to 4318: 1.16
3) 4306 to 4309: 1.14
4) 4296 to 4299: 1.13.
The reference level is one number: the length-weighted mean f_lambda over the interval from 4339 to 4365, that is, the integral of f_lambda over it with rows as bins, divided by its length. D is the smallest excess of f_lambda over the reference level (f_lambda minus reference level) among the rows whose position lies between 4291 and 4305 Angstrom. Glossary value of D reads -3.07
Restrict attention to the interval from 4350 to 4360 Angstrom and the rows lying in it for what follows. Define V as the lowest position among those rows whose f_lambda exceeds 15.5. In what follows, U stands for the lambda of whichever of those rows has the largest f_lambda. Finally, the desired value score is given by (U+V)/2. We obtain 4355.0 Angstrom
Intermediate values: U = 4359.5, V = 4350.5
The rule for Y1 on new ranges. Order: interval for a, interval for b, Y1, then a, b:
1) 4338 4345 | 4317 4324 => 0.02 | 15.5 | 14.9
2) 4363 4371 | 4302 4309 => 0.12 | 18.3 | 13.7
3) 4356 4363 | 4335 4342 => 0.06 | 17.4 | 15.2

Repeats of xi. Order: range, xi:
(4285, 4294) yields -13.6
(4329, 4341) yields -15.2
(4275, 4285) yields -15.8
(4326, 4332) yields -14.2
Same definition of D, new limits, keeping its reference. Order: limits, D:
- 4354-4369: -0.07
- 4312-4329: -2.55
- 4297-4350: -3.07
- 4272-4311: -3.98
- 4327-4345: -2.58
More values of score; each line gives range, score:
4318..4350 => 4344.5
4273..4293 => 4277.0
